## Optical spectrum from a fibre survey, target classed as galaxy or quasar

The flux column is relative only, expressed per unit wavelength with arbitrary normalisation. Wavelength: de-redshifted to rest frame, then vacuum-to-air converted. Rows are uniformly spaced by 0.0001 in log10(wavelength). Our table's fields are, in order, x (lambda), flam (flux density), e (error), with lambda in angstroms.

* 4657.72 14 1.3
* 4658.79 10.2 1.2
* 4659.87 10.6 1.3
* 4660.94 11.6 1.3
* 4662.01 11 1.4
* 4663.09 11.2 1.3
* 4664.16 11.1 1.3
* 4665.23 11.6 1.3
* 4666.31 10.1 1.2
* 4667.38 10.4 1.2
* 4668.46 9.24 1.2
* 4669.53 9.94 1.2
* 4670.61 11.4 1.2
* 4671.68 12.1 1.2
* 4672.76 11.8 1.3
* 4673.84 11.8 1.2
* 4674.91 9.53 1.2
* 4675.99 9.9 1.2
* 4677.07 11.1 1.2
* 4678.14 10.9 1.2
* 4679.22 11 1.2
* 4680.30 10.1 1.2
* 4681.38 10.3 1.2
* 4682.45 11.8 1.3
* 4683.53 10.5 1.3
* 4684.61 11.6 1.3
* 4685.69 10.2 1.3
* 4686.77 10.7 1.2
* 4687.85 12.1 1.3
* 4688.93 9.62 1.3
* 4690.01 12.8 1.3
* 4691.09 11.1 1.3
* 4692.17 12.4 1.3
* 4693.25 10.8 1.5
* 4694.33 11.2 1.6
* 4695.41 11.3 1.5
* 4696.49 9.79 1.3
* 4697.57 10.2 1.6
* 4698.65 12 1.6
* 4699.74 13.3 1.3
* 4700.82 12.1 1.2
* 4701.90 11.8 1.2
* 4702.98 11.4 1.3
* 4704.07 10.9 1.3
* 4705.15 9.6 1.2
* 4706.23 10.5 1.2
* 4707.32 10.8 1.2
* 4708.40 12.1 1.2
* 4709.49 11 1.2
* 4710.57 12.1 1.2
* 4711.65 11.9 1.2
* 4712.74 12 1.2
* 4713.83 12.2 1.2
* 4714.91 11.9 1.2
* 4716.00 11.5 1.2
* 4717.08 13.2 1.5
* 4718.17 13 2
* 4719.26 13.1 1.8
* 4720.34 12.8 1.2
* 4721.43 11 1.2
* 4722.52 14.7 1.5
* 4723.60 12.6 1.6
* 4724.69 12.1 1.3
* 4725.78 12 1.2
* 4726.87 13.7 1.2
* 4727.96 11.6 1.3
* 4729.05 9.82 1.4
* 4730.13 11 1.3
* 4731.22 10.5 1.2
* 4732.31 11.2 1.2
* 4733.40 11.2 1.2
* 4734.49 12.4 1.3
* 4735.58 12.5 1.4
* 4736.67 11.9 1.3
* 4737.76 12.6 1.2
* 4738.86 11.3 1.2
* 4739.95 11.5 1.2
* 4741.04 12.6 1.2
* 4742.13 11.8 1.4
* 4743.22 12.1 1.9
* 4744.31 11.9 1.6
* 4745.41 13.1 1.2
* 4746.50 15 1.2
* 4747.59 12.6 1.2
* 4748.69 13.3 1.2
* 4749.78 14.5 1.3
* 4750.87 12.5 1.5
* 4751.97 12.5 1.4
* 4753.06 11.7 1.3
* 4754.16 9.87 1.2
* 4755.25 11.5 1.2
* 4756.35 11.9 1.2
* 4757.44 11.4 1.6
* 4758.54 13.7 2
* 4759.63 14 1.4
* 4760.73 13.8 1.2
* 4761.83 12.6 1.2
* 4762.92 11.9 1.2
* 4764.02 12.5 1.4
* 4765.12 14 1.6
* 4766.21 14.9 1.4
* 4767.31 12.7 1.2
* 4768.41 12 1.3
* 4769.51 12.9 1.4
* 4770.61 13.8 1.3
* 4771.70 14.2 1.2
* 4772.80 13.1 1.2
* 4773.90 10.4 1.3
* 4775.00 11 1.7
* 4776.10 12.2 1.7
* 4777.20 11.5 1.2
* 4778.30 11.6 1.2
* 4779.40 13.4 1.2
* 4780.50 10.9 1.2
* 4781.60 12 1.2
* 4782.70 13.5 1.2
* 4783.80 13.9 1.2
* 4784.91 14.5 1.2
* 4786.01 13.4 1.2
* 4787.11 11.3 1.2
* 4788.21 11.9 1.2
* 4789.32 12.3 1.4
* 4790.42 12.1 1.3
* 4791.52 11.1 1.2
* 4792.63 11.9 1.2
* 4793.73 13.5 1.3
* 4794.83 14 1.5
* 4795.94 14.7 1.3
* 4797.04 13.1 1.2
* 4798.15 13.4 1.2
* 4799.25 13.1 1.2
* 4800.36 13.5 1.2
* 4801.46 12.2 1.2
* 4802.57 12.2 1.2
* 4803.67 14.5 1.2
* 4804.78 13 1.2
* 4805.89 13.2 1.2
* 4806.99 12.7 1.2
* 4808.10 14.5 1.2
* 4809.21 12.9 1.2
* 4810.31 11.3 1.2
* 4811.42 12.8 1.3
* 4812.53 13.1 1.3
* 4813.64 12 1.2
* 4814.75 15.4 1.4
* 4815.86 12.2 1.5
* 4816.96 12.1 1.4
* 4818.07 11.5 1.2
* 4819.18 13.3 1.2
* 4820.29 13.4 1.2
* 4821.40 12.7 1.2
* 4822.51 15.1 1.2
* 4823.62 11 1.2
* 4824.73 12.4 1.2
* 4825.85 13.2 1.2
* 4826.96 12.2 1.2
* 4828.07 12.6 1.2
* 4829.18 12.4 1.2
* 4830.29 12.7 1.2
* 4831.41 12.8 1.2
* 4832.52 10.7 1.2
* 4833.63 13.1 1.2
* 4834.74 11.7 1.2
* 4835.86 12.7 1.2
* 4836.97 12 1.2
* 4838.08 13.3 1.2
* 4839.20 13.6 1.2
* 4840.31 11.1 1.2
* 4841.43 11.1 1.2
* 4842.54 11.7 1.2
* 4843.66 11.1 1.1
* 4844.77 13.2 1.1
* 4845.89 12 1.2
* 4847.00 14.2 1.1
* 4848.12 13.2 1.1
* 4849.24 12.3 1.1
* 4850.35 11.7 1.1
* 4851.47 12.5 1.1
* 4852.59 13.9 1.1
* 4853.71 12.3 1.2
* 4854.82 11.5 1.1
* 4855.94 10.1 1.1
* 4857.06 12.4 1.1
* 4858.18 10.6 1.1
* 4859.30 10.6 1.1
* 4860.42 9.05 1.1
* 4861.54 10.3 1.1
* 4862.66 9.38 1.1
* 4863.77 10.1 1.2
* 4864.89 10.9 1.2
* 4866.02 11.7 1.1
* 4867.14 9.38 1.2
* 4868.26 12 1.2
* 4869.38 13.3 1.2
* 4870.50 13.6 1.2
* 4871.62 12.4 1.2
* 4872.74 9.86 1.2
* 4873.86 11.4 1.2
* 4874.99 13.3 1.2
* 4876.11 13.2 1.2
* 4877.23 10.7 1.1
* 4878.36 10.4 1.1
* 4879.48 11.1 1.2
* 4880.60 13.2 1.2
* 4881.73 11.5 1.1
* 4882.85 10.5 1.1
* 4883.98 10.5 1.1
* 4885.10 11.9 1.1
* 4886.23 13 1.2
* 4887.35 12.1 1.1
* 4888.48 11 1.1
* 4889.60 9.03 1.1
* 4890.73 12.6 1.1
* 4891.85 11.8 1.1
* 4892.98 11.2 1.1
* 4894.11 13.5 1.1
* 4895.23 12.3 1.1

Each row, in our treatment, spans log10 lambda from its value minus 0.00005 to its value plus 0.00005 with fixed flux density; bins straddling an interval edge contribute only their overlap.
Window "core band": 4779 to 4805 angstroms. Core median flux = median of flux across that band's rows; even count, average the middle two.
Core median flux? 13.1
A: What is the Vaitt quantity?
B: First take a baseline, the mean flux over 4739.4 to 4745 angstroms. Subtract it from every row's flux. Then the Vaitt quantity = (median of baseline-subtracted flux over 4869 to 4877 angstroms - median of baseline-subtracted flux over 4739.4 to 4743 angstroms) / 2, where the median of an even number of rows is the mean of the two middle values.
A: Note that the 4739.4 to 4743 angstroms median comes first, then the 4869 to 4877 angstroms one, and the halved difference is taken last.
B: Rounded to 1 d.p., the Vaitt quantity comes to 0.7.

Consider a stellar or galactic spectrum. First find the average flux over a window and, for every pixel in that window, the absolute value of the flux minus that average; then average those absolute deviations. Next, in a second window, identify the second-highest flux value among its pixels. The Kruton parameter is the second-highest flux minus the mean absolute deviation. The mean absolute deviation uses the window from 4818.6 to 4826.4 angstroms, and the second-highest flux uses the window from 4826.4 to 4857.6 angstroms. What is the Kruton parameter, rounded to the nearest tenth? 13.1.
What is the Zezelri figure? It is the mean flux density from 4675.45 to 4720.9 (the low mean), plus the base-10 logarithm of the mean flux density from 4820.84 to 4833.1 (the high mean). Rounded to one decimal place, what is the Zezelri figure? 12.5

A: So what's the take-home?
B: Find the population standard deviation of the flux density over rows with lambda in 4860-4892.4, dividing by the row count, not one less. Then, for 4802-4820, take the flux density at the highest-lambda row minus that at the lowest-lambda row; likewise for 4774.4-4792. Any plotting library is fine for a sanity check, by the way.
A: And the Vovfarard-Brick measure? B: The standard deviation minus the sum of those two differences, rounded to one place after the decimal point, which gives 0.2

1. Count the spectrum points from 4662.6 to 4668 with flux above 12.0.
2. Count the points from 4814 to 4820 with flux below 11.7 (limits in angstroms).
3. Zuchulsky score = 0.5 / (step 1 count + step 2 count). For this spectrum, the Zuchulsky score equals 0.50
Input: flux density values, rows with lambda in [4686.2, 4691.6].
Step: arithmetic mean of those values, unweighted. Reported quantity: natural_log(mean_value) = 2.42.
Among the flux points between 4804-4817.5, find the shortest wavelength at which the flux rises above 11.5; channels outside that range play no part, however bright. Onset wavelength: 4804.78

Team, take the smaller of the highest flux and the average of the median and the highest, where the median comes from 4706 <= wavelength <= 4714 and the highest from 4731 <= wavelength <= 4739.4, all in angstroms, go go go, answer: 12.3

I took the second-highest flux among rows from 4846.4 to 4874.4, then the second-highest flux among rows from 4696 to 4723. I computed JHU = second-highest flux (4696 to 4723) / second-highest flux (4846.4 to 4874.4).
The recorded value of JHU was 0.96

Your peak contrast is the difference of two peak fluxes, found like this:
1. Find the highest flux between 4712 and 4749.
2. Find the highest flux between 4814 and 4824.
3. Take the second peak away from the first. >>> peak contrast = -0.4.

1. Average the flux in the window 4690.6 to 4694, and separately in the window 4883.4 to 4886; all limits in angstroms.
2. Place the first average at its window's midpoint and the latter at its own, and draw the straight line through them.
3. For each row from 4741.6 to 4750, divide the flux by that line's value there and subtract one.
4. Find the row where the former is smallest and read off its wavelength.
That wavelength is 4742.13 angstroms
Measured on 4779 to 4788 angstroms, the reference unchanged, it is 4780.50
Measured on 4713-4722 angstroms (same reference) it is 4721.43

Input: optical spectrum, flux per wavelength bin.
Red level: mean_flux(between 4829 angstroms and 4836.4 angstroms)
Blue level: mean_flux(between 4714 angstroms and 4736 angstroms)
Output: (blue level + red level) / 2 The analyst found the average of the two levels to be 12.2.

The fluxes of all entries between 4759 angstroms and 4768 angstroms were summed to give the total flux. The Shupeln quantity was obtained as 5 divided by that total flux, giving 0.047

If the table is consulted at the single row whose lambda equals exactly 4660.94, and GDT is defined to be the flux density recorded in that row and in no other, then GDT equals 11.6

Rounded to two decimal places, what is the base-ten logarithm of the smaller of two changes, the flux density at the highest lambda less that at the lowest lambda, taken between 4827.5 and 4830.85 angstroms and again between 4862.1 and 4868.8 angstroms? -1.00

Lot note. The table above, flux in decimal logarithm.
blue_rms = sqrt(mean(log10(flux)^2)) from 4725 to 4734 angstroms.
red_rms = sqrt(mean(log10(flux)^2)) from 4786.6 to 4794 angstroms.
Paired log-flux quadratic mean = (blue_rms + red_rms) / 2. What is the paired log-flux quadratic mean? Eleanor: 1.07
